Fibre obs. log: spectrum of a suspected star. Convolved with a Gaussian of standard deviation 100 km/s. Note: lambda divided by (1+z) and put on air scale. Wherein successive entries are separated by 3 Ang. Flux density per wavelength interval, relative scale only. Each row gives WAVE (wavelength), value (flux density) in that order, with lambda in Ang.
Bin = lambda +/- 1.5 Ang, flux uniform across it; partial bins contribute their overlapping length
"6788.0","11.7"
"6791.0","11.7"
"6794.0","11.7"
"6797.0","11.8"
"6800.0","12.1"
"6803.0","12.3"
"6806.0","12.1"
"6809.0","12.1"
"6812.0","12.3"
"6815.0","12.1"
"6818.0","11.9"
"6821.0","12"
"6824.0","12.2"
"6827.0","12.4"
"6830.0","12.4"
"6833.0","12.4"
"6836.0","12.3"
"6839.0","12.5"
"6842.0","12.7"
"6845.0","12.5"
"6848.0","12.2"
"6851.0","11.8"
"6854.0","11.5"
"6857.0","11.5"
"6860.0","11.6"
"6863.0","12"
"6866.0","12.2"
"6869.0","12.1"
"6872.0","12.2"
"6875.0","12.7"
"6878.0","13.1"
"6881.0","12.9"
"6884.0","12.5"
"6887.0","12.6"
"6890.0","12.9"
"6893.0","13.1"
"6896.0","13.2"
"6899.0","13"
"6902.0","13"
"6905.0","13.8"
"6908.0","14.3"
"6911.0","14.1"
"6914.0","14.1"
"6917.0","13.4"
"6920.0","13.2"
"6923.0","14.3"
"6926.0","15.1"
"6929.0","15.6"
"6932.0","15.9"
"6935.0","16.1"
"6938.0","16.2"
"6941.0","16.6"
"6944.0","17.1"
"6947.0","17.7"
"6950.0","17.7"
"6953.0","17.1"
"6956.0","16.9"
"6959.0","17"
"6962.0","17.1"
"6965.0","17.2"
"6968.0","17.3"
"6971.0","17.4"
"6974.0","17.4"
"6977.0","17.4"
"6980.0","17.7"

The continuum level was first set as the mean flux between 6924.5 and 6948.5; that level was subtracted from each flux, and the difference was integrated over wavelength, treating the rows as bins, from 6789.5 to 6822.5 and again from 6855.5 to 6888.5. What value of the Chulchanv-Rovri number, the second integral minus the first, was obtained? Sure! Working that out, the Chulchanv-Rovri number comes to 10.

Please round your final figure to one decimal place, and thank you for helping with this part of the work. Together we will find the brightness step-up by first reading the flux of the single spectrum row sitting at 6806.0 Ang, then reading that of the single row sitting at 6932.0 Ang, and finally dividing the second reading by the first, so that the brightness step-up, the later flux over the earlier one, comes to 1.3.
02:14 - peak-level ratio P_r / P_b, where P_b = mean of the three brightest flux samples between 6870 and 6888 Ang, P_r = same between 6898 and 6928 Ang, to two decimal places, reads 1.13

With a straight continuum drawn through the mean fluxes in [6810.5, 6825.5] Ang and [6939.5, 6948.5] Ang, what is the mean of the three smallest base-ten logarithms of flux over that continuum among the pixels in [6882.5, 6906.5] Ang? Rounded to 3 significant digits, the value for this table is -0.0728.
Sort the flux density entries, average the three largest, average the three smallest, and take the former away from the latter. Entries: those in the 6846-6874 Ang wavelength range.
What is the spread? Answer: -0.67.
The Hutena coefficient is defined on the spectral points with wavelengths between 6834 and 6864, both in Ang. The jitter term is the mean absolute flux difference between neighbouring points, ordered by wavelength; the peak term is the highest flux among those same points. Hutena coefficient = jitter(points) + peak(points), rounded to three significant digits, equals 12.9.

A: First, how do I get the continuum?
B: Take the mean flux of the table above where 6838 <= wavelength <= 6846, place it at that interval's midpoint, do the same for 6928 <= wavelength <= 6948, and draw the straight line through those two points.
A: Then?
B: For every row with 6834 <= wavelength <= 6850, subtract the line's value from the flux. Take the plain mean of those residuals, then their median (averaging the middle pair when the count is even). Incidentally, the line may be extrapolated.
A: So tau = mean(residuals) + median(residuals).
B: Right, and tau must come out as 0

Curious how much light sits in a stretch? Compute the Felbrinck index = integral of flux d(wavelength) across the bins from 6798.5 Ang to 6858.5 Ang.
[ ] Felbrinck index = 730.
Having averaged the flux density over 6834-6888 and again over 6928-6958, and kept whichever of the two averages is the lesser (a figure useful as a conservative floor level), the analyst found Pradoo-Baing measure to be 12.3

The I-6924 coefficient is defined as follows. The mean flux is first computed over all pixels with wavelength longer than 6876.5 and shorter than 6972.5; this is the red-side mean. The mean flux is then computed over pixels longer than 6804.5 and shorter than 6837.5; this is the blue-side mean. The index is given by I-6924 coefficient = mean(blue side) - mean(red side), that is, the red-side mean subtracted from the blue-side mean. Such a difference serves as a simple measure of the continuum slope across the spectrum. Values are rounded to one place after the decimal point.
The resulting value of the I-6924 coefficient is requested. -2.8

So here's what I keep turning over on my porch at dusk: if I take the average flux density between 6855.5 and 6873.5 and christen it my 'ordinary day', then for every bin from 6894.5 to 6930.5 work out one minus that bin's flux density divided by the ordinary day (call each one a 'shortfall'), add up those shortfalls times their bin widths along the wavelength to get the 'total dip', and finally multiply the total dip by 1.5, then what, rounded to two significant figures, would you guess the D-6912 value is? -9.0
